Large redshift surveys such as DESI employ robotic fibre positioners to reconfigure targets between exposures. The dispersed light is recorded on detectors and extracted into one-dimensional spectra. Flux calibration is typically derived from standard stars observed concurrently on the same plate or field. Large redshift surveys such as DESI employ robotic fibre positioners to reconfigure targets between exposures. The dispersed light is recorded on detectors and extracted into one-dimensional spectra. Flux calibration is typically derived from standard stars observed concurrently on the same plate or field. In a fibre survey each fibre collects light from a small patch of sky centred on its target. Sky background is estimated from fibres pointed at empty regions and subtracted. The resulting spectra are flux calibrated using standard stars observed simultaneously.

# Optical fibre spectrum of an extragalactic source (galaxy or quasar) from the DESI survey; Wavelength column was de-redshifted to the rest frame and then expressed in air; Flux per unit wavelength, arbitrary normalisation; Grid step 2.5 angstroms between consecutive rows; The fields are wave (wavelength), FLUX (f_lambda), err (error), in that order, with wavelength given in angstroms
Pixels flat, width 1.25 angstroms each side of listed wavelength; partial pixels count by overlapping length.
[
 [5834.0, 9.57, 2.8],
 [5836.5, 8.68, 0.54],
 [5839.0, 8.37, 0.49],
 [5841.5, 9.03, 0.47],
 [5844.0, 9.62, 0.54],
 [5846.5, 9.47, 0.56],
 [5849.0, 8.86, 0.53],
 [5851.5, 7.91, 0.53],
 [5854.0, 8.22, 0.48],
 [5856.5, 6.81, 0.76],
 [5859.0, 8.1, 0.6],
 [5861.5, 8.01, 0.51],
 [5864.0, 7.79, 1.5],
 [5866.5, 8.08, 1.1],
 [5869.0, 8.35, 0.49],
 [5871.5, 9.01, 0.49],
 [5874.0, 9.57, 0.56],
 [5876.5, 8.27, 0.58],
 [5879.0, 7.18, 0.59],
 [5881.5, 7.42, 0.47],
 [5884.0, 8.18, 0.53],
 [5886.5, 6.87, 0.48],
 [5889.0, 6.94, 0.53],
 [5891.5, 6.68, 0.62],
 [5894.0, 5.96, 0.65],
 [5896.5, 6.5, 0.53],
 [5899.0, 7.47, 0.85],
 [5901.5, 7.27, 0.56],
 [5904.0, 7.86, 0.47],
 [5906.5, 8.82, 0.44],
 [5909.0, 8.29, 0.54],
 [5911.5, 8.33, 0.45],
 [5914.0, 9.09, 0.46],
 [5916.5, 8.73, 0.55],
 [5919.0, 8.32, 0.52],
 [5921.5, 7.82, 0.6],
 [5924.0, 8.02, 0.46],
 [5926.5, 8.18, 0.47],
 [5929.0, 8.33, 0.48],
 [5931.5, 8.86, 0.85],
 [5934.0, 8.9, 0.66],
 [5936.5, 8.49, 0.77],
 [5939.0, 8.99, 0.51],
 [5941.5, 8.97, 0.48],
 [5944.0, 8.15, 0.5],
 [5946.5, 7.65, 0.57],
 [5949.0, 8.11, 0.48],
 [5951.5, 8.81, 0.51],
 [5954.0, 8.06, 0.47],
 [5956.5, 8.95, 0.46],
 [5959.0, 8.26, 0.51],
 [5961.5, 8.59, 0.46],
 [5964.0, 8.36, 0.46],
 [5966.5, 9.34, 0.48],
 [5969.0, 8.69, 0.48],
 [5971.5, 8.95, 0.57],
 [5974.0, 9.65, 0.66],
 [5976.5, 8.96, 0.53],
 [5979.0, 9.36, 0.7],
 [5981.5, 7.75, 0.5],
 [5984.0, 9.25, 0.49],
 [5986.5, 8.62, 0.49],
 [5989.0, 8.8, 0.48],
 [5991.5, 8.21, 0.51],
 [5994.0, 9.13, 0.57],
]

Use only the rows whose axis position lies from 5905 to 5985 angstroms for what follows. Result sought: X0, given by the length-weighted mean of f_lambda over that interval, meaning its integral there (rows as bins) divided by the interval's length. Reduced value 8.59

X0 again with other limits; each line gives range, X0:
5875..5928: 7.74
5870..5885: 8.27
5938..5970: 8.53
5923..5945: 8.55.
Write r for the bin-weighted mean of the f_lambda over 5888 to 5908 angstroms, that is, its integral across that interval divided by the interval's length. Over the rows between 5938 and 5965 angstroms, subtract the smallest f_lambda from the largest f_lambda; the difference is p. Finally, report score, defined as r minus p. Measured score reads 5.86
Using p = 1.3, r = 7.20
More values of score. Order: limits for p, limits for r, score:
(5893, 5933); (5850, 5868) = 4.74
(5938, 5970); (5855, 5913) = 6.05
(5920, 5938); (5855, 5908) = 6.60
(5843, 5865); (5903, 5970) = 5.67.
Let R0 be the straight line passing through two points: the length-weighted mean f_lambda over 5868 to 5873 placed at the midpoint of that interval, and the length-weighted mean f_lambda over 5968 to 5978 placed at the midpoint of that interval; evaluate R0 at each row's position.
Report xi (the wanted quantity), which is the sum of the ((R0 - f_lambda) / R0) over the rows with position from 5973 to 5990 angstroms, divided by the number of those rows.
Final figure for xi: 0.021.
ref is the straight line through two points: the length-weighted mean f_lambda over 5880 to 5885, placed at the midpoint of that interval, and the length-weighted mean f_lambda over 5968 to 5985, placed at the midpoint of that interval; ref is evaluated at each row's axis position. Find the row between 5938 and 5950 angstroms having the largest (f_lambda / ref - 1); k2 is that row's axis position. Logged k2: 5939.0 angstroms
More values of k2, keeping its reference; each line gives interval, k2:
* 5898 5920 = 5914.0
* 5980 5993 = 5984.0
